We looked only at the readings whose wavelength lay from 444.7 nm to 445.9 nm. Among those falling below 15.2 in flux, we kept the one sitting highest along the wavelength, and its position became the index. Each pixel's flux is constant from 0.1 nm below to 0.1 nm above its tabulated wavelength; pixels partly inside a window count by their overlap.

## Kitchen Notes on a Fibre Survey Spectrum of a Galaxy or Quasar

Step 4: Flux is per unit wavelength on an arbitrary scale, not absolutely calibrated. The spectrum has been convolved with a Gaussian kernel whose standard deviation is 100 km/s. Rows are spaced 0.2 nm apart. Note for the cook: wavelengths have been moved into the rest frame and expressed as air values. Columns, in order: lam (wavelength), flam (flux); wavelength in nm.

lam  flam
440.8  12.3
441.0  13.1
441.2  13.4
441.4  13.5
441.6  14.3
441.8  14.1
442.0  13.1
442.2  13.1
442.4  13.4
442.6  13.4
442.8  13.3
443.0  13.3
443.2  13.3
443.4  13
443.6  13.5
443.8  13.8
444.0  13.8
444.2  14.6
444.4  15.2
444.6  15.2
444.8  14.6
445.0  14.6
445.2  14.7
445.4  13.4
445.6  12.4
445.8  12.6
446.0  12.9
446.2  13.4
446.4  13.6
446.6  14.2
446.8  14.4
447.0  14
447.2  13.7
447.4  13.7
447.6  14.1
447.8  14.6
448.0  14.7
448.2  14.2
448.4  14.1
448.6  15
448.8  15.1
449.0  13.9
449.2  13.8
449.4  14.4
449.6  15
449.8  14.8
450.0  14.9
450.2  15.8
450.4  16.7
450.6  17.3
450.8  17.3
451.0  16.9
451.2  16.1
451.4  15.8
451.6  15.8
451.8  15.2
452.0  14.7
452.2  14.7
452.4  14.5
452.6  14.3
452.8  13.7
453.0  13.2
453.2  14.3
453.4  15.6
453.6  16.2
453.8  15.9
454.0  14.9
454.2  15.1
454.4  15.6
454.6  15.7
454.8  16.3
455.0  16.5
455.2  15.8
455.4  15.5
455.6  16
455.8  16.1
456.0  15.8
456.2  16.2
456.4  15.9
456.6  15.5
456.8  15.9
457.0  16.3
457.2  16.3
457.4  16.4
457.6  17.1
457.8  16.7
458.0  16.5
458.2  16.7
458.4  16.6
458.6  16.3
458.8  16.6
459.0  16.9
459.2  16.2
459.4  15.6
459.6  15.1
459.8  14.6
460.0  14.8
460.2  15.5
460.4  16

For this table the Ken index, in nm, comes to 445.8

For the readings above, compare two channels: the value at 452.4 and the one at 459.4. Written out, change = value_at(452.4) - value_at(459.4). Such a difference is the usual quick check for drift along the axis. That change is -1.10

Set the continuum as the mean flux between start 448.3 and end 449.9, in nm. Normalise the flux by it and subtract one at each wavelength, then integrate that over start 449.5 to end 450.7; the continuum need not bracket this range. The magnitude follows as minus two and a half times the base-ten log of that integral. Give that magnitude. 2.48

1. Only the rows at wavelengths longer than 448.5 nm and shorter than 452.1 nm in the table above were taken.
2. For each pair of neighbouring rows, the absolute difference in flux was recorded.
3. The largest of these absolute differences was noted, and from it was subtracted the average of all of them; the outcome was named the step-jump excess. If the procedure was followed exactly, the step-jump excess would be 0.74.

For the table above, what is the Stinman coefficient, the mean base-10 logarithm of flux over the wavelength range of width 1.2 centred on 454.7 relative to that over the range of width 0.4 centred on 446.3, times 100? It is 106.1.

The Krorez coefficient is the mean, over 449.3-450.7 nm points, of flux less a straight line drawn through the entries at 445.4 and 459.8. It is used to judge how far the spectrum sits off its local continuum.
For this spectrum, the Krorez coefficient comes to 1.77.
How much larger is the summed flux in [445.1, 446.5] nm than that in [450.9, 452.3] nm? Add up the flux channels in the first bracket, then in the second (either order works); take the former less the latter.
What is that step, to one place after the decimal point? -16.2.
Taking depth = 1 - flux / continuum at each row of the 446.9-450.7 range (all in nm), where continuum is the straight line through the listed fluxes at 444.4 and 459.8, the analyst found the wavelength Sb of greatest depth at 447.2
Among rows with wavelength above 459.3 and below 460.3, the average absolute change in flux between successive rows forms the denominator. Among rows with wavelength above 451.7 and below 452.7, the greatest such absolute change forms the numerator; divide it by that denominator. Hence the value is 1.1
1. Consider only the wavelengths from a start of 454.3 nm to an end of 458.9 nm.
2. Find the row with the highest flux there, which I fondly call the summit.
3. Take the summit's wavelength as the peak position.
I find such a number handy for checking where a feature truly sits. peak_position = 457.6 nm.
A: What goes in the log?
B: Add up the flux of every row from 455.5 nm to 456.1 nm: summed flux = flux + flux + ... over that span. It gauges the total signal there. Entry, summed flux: 47.9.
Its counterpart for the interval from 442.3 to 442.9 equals 40.1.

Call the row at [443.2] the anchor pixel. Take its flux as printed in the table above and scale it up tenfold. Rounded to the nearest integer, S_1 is 133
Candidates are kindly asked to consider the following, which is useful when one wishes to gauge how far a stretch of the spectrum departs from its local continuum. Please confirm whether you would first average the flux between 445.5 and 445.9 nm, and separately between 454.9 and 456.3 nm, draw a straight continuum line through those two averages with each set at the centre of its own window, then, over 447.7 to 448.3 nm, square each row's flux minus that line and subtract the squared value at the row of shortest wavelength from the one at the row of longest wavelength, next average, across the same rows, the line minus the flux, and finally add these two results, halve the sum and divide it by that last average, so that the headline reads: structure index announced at 1.0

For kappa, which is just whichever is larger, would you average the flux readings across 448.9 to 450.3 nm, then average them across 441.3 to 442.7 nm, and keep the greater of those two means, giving 14.7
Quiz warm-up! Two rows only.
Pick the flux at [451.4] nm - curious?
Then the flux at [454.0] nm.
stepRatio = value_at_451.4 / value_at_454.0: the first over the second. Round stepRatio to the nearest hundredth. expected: 1.06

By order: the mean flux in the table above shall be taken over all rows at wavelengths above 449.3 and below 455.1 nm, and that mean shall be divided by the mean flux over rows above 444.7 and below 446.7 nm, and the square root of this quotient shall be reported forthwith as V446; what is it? 1.06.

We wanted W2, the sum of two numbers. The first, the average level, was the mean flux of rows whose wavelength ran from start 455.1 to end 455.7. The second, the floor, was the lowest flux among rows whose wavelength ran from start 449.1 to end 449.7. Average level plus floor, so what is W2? 29.6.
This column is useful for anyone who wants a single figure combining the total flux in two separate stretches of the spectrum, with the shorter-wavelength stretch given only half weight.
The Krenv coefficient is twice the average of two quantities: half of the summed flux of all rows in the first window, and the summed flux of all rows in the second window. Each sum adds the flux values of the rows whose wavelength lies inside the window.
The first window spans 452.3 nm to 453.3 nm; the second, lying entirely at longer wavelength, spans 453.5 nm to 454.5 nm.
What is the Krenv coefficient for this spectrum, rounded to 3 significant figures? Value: 113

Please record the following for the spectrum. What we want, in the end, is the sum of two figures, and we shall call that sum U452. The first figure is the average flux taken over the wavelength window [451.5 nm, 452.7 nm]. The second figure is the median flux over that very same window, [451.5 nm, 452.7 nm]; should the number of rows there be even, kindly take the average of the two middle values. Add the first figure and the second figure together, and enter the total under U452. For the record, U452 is 29.6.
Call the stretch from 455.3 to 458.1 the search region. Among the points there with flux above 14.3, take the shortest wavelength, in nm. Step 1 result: 455.4 nm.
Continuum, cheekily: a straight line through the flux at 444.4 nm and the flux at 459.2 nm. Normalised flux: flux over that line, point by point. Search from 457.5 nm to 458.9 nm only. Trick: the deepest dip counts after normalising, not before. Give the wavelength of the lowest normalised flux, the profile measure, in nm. 458.6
